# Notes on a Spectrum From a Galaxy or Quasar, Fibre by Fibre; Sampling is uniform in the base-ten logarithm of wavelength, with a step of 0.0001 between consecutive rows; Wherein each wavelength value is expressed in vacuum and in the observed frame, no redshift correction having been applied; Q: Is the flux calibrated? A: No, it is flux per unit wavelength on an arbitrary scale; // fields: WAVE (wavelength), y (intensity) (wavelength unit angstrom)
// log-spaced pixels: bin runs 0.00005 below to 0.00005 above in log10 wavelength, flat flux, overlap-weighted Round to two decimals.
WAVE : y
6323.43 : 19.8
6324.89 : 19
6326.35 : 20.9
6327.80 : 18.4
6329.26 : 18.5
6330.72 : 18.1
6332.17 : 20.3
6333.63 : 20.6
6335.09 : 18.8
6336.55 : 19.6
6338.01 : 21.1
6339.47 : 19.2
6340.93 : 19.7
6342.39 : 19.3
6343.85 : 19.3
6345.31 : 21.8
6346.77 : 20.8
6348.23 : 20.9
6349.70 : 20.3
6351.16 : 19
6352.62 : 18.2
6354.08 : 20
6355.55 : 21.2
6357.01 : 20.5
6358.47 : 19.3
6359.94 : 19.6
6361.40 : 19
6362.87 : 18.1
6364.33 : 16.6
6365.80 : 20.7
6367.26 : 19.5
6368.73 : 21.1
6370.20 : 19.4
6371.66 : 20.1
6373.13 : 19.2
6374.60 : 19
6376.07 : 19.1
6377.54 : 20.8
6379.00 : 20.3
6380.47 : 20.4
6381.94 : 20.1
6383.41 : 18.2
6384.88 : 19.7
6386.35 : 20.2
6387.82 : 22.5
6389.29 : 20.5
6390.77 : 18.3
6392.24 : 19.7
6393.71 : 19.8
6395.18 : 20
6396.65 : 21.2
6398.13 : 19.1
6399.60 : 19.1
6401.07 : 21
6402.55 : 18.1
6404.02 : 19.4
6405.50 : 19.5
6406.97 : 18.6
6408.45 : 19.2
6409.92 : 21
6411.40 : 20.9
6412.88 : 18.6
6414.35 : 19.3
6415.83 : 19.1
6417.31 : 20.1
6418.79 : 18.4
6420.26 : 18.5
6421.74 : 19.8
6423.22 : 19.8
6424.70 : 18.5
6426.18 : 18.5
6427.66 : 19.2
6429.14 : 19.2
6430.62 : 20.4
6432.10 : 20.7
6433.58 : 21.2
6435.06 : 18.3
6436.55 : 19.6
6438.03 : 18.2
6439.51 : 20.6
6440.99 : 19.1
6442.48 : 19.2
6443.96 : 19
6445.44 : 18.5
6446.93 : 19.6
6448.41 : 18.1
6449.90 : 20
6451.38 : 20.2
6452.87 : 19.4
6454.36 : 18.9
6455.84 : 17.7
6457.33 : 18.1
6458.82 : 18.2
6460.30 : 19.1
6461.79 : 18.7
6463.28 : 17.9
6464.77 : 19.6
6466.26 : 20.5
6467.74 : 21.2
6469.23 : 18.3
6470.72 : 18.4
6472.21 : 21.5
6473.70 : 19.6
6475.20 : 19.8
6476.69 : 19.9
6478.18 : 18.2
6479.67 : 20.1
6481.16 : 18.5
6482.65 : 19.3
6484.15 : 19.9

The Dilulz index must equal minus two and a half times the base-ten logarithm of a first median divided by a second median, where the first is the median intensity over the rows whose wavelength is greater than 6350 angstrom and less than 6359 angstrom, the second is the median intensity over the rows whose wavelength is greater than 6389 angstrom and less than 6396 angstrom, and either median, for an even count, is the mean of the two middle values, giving 0.01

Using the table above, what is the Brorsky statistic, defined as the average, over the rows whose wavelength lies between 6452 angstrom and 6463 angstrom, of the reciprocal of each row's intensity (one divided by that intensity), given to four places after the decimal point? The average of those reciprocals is 0.0539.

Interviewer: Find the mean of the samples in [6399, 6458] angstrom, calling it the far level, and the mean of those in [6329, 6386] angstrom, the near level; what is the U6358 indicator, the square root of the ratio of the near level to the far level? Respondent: 1.01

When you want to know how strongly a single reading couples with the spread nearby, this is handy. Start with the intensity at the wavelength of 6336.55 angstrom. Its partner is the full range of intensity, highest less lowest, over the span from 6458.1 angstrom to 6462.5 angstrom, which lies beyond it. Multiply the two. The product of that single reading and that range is 18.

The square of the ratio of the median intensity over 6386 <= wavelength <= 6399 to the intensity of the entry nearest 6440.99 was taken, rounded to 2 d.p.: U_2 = 1.10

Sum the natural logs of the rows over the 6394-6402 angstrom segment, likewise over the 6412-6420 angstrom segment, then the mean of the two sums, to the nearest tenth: 14.9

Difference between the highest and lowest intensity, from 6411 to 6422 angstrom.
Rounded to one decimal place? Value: 2.5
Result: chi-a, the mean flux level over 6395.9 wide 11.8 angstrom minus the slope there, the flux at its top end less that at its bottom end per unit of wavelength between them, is 19.51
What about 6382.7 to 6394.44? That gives 19.71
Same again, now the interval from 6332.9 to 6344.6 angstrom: 19.83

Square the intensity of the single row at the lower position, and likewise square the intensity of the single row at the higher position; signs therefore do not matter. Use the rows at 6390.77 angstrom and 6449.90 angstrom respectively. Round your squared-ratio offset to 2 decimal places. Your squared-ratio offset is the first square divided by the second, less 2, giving -1.16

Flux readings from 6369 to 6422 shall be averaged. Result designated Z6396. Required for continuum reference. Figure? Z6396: 19.7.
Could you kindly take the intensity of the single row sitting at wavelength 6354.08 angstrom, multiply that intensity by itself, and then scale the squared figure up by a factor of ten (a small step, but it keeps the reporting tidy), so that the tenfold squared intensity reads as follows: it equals 4000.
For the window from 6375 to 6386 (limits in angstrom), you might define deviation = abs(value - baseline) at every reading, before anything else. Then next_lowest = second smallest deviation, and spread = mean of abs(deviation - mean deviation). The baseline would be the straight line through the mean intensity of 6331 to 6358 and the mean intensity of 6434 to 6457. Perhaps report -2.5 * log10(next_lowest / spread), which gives -0.3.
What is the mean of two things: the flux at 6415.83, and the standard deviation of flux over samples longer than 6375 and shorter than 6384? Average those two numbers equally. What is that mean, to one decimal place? 10.0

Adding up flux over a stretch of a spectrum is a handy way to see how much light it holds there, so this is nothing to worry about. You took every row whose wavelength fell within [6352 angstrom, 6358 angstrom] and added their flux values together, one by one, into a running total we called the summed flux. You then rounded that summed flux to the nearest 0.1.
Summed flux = 79.9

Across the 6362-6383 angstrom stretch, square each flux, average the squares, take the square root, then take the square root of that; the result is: 4.43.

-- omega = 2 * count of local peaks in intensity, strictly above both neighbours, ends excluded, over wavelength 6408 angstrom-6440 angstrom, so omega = 10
